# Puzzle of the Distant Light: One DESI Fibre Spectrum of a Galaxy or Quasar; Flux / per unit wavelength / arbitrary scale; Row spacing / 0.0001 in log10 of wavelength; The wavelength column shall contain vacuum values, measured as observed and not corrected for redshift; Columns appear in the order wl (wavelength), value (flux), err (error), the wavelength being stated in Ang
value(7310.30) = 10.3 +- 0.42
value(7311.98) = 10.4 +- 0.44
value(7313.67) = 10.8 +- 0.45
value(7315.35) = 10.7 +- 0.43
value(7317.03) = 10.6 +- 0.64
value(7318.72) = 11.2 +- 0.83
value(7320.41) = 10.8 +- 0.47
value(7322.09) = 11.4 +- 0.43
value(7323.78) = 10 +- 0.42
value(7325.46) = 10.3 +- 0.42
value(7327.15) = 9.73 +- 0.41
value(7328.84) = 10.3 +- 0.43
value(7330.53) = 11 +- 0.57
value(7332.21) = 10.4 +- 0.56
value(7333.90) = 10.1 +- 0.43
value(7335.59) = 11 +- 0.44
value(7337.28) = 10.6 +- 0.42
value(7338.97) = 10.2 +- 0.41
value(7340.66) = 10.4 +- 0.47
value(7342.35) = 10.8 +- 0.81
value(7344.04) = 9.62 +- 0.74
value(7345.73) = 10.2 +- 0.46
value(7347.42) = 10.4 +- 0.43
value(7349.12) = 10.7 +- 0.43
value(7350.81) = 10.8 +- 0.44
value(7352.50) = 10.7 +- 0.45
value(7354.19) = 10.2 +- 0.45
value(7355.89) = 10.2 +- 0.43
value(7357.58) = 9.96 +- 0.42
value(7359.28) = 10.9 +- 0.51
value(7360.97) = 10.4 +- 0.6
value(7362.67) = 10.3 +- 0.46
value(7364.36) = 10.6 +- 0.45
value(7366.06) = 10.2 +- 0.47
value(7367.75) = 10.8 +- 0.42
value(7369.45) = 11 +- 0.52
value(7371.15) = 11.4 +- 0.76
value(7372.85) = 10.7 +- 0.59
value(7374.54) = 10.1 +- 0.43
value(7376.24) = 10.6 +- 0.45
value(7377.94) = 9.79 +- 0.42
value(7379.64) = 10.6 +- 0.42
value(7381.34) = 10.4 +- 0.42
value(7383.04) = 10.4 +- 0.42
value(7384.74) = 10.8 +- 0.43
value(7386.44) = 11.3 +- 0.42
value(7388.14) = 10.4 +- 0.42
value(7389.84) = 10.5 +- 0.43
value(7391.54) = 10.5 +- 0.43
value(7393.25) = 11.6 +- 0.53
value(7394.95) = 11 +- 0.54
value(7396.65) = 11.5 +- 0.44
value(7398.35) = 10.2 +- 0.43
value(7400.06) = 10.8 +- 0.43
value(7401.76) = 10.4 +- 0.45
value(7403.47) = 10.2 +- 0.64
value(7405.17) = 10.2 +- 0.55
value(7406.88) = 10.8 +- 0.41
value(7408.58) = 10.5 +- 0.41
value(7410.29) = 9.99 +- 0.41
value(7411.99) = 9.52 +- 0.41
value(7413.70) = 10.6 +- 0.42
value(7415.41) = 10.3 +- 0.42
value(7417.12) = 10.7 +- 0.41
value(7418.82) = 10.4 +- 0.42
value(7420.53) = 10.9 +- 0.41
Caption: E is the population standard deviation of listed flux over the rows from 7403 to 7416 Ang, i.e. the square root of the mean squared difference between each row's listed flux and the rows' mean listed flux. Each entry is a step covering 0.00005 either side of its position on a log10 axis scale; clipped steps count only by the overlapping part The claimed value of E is 0.370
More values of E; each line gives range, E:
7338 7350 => 0.360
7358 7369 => 0.256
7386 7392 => 0.363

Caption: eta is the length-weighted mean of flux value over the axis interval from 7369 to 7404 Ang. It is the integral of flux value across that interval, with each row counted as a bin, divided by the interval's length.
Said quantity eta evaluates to 10.7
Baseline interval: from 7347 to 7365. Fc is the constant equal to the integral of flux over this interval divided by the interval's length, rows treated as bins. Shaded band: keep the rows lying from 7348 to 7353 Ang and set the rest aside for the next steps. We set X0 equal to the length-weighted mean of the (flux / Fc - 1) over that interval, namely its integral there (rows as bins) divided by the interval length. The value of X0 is 0.024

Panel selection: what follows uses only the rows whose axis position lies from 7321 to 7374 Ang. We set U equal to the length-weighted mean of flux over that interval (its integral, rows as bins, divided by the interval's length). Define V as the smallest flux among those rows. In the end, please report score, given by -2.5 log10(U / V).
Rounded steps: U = 10.5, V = 9.62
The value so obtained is -0.094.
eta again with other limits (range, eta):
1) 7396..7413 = 10.4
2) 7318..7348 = 10.5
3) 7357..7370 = 10.5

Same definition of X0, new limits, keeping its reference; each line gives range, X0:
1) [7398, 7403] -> 0.001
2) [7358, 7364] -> 0.003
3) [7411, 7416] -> -0.033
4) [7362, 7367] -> -0.009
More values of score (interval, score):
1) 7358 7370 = -0.038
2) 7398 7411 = -0.043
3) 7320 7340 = -0.081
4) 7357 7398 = -0.092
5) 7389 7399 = -0.072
